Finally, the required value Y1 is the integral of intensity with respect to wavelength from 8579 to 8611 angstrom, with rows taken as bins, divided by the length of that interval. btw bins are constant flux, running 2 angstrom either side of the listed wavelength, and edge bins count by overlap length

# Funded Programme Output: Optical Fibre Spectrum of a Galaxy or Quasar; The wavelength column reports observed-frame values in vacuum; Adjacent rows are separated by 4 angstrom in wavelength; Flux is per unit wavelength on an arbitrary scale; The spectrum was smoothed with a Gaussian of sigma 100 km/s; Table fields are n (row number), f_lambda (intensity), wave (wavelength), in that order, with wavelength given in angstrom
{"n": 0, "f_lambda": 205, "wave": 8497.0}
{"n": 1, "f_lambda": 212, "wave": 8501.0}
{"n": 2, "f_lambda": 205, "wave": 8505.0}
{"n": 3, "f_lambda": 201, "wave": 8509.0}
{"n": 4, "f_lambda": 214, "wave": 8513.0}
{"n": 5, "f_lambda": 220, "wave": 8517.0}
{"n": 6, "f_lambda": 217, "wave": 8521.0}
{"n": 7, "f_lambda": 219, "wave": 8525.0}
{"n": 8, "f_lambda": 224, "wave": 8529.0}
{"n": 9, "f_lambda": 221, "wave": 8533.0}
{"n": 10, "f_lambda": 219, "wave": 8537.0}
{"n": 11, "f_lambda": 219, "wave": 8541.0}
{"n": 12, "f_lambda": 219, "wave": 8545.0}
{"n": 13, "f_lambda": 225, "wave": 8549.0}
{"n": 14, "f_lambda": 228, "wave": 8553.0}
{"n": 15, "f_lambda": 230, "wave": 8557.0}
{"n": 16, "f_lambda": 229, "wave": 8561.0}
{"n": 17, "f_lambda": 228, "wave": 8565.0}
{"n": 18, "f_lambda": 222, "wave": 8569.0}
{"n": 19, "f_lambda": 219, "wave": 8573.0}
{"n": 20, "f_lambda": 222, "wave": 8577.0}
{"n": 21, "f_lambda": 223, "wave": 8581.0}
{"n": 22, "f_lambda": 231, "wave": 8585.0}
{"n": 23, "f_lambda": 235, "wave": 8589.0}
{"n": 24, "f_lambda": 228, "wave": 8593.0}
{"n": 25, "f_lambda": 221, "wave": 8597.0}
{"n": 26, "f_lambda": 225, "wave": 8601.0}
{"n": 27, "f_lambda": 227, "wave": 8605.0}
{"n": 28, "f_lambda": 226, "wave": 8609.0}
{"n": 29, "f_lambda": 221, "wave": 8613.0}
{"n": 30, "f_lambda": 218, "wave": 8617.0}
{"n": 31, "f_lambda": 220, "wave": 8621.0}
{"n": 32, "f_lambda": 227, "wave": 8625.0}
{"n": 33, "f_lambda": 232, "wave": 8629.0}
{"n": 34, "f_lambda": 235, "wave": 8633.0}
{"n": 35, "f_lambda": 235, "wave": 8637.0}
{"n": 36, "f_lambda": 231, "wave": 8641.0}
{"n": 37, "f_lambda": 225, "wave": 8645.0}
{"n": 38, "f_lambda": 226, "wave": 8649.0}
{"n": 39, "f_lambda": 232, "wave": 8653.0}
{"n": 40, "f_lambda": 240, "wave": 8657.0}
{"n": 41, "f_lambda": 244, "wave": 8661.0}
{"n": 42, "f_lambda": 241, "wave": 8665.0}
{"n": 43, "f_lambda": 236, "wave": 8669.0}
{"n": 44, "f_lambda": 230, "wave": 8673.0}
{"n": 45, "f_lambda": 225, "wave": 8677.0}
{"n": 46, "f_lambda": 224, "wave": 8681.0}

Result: 227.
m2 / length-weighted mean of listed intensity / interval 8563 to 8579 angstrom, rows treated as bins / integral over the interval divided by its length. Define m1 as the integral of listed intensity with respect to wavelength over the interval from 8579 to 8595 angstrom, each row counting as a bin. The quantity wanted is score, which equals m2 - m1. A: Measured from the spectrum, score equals -3445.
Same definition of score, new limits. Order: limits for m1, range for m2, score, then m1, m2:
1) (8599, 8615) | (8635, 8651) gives -3367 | 3596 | 229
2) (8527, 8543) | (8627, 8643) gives -3299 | 3532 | 233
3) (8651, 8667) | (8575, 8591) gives -3600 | 3828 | 228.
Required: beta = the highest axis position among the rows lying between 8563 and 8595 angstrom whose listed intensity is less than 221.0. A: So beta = 8573.0 angstrom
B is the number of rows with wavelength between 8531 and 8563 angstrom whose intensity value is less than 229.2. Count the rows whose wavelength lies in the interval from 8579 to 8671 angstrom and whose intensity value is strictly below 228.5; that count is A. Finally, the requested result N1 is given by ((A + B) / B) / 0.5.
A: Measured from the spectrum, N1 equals 5.4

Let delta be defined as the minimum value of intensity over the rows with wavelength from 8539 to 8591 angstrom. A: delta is 219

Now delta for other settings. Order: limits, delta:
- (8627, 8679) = 225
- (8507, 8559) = 201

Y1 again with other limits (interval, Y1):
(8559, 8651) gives 226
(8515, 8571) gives 223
